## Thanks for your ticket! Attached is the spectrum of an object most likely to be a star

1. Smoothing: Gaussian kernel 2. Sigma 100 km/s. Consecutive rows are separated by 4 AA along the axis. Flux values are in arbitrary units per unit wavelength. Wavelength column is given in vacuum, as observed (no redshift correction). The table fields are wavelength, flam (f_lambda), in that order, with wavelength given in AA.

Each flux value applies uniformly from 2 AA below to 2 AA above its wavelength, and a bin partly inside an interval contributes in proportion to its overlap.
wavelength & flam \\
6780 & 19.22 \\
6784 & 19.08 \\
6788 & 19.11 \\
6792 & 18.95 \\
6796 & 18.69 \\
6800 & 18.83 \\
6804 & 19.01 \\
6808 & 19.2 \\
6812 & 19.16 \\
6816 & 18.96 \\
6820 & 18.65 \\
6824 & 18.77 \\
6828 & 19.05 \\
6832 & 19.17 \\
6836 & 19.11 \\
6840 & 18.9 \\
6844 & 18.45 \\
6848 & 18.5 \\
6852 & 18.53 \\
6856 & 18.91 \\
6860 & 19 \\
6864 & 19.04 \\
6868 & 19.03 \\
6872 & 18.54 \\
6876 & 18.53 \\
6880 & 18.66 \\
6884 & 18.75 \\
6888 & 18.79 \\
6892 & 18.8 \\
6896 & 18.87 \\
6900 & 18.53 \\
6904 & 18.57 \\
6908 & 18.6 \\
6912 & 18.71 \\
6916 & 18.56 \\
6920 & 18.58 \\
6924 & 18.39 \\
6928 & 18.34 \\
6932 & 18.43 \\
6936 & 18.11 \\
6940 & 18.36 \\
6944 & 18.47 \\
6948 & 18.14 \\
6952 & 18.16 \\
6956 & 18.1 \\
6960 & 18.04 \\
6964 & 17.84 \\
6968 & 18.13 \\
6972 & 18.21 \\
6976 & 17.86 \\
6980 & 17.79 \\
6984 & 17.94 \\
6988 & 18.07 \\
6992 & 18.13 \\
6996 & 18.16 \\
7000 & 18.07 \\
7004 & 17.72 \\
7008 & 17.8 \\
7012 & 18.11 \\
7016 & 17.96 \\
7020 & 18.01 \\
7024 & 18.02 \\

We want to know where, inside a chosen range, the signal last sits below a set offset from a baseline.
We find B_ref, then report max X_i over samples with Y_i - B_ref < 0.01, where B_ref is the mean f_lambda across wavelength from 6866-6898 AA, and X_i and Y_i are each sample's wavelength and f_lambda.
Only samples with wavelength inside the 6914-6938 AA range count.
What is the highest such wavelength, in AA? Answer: 6936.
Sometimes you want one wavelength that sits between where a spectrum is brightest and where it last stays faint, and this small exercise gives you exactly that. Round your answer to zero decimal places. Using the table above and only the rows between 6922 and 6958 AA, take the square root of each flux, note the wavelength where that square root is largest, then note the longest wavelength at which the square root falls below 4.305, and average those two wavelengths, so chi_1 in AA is 6950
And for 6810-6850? 6840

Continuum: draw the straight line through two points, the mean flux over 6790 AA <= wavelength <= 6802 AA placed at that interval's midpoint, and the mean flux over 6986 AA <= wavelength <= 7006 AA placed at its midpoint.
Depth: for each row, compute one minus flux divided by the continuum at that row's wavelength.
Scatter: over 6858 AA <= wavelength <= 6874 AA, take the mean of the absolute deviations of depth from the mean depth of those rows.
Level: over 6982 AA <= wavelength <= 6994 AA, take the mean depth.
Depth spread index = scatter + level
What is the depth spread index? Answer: 0.0100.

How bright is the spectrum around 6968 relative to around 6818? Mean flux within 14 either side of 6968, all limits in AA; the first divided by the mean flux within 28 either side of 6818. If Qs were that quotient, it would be 0.951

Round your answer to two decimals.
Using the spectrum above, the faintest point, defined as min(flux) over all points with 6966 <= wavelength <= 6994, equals 17.79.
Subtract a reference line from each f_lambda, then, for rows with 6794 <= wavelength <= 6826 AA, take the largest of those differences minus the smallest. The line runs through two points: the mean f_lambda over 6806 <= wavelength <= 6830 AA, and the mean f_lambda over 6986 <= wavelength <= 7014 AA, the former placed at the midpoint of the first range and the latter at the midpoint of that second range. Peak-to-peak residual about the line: 0.57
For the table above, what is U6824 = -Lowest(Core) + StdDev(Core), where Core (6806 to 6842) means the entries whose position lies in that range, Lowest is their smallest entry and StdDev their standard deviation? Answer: -18.5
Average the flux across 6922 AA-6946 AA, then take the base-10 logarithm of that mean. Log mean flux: 1.26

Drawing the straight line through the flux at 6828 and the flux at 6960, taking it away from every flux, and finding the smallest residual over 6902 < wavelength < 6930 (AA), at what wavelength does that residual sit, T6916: 6928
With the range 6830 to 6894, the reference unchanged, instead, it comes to 6844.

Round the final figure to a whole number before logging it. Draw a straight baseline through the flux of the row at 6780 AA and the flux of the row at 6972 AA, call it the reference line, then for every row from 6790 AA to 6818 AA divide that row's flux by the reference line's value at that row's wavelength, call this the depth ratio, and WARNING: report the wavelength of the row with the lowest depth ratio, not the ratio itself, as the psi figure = 6796 AA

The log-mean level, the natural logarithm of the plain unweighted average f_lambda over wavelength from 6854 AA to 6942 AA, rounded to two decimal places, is 2.93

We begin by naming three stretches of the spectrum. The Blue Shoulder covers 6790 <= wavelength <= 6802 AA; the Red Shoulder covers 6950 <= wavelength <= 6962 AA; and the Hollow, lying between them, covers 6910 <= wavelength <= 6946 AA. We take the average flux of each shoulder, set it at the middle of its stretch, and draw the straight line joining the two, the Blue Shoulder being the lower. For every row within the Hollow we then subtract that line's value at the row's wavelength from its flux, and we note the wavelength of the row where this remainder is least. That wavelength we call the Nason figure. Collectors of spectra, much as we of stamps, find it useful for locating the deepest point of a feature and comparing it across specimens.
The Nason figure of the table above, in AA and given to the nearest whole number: 6936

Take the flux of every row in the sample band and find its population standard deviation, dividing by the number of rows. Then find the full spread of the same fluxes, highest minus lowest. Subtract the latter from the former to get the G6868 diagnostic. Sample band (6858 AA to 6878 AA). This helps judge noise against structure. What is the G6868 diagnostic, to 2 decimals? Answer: -0.27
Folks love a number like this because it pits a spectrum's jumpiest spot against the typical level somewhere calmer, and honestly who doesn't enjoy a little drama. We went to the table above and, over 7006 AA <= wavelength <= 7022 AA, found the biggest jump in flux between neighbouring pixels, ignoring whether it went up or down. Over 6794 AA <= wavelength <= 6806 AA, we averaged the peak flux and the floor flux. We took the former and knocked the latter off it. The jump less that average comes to -18.5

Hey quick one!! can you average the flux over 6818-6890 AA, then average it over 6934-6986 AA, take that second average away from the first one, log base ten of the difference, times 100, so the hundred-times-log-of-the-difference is -15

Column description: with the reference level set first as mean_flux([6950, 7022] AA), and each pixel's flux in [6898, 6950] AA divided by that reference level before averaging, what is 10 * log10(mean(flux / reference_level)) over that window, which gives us 0.10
